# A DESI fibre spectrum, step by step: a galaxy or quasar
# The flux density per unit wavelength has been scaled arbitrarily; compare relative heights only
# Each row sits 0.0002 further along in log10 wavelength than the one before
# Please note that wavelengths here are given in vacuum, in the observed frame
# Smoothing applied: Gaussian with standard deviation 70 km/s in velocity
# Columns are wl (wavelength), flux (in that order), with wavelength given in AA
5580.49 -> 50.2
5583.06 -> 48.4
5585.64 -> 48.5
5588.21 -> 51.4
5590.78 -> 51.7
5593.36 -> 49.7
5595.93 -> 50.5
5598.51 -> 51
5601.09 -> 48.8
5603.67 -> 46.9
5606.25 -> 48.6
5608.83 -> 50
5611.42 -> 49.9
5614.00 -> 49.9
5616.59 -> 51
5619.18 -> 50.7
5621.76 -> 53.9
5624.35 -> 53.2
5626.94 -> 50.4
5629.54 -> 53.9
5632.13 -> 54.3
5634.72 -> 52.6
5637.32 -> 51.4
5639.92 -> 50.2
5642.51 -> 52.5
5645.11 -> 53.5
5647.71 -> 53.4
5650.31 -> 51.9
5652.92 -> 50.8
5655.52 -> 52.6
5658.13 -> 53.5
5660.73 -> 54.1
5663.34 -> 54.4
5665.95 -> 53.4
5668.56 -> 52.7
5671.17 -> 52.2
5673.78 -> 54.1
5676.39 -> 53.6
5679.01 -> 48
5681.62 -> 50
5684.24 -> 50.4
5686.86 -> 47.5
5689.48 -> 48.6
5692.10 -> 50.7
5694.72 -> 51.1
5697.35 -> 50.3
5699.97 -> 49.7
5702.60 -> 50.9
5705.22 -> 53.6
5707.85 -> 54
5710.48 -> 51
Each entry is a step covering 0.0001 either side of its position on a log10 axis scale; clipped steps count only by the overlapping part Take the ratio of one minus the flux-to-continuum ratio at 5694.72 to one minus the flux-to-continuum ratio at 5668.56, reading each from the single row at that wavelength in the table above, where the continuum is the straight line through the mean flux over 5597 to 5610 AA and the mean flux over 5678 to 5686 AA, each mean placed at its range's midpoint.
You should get 0.5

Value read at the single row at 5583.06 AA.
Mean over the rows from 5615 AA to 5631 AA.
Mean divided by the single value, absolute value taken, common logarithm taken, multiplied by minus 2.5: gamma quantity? -0.08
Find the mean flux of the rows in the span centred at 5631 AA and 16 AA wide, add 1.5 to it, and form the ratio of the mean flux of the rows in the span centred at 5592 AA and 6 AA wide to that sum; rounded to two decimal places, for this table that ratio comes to 0.94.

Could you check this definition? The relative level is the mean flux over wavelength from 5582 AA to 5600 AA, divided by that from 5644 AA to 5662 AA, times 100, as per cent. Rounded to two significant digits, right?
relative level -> 95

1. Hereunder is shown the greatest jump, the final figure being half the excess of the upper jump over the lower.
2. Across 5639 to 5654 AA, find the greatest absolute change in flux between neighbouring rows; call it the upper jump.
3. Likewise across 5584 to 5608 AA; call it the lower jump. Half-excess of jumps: -0.3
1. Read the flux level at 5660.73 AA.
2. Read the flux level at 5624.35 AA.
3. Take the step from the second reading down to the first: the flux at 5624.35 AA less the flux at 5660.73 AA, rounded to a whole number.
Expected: -1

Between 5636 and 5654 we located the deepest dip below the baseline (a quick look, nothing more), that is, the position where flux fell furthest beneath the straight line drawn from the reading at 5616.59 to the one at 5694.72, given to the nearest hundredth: 5639.92 AA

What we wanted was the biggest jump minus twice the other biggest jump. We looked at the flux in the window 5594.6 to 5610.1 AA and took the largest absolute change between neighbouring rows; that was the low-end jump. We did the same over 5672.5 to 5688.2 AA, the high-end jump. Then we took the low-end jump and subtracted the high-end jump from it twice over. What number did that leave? -9.0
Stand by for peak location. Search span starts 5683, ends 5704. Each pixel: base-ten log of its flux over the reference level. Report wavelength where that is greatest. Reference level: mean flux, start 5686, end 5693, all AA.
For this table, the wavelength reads 5694.72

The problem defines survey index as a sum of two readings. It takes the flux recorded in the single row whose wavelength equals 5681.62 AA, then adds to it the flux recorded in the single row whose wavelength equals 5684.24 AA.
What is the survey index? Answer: 100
